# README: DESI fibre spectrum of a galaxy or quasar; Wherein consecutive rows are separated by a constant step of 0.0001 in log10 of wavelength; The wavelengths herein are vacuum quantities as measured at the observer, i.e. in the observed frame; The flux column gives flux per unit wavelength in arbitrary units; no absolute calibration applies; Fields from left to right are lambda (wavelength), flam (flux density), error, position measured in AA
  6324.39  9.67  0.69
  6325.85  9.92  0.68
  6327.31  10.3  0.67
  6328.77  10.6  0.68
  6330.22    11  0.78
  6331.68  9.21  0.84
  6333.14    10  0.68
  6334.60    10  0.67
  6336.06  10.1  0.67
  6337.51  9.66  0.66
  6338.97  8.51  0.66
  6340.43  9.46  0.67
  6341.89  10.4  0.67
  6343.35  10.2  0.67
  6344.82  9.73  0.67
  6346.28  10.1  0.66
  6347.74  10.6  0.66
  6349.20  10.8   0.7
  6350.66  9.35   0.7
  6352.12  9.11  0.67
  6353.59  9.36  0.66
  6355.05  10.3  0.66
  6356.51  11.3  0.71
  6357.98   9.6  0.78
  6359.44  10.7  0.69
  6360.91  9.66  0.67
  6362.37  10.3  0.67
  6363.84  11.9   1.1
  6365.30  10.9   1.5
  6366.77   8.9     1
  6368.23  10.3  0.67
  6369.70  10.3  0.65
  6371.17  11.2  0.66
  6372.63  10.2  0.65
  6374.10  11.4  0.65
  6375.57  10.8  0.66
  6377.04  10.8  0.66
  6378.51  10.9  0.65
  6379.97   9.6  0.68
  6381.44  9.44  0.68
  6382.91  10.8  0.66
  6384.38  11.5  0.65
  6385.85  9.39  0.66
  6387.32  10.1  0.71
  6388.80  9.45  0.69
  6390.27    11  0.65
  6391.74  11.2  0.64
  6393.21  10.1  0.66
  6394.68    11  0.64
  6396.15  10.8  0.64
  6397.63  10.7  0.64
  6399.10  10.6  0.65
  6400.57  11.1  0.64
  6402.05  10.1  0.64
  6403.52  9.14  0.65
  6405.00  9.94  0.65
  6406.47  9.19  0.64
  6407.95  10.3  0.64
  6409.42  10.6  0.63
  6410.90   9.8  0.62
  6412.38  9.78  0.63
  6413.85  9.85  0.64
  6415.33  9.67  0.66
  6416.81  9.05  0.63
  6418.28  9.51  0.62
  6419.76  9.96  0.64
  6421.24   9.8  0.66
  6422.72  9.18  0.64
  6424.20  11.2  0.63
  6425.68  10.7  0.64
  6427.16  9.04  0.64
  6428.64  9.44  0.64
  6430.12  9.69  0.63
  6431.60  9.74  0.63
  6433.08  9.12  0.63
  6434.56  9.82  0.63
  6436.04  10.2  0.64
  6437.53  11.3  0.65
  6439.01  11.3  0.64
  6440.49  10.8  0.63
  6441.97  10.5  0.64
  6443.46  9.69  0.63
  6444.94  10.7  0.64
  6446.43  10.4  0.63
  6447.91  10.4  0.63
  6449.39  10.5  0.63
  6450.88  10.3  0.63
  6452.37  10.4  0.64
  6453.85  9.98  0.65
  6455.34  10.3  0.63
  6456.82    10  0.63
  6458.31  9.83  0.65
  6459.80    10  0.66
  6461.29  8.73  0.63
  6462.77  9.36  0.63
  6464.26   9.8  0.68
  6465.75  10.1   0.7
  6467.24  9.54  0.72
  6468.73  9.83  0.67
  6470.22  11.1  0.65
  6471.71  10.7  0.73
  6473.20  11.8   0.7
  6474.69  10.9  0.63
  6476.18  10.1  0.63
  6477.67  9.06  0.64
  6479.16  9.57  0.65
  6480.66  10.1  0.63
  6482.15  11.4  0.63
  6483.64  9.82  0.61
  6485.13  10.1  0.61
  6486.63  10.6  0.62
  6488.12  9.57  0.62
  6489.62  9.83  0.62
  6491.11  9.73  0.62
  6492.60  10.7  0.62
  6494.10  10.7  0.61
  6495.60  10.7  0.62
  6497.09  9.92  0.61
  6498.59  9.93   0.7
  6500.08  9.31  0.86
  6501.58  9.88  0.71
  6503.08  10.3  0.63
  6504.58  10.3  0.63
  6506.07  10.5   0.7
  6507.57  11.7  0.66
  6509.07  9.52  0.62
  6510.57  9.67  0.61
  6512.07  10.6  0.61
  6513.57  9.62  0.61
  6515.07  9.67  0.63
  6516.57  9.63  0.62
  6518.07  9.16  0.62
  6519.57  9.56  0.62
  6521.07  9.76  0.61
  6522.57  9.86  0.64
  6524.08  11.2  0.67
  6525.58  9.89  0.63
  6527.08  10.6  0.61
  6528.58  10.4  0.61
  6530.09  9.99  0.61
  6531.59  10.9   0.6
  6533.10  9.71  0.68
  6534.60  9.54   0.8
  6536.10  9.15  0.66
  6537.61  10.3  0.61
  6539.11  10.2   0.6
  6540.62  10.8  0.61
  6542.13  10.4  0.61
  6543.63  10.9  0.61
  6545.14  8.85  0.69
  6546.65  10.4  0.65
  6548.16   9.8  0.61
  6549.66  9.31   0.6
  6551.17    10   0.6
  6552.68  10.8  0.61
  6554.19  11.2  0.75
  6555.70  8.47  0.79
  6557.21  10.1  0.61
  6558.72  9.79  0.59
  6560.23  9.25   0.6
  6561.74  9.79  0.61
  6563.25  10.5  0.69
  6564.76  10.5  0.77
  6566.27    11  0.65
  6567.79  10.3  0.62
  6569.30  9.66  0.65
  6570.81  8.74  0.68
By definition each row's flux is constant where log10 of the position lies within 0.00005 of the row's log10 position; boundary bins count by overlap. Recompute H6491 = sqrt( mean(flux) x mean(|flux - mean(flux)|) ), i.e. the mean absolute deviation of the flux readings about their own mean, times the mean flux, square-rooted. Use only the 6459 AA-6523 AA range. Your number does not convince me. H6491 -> 2.30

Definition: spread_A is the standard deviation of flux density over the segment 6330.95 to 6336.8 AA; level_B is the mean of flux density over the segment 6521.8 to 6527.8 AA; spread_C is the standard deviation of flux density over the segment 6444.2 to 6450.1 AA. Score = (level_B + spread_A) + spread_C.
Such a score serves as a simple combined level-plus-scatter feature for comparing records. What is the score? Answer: 10.9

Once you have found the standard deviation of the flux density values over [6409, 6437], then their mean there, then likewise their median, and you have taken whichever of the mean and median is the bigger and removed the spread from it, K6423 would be 9.2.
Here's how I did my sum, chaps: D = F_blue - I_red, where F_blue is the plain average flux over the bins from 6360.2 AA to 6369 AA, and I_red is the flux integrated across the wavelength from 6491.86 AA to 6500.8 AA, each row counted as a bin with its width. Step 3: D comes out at -81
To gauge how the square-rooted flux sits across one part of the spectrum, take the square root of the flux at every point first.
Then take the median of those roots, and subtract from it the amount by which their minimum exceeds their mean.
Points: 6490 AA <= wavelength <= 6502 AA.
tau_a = 3.28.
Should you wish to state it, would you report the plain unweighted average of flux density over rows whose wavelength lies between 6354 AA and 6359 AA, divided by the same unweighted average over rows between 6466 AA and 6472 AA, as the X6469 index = 1.01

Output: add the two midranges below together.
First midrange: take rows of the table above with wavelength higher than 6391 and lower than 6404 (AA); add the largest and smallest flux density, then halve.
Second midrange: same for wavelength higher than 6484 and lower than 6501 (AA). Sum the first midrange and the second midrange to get 20.2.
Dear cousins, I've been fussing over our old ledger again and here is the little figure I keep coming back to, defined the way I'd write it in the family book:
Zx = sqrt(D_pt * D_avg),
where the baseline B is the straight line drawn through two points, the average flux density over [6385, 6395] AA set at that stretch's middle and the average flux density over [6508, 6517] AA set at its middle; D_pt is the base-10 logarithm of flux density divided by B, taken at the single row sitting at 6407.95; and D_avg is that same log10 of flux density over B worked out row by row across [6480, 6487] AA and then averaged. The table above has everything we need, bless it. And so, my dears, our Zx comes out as 0.007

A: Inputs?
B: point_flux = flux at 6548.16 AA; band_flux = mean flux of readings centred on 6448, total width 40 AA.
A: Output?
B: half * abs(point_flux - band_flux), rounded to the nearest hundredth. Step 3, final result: 0.14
